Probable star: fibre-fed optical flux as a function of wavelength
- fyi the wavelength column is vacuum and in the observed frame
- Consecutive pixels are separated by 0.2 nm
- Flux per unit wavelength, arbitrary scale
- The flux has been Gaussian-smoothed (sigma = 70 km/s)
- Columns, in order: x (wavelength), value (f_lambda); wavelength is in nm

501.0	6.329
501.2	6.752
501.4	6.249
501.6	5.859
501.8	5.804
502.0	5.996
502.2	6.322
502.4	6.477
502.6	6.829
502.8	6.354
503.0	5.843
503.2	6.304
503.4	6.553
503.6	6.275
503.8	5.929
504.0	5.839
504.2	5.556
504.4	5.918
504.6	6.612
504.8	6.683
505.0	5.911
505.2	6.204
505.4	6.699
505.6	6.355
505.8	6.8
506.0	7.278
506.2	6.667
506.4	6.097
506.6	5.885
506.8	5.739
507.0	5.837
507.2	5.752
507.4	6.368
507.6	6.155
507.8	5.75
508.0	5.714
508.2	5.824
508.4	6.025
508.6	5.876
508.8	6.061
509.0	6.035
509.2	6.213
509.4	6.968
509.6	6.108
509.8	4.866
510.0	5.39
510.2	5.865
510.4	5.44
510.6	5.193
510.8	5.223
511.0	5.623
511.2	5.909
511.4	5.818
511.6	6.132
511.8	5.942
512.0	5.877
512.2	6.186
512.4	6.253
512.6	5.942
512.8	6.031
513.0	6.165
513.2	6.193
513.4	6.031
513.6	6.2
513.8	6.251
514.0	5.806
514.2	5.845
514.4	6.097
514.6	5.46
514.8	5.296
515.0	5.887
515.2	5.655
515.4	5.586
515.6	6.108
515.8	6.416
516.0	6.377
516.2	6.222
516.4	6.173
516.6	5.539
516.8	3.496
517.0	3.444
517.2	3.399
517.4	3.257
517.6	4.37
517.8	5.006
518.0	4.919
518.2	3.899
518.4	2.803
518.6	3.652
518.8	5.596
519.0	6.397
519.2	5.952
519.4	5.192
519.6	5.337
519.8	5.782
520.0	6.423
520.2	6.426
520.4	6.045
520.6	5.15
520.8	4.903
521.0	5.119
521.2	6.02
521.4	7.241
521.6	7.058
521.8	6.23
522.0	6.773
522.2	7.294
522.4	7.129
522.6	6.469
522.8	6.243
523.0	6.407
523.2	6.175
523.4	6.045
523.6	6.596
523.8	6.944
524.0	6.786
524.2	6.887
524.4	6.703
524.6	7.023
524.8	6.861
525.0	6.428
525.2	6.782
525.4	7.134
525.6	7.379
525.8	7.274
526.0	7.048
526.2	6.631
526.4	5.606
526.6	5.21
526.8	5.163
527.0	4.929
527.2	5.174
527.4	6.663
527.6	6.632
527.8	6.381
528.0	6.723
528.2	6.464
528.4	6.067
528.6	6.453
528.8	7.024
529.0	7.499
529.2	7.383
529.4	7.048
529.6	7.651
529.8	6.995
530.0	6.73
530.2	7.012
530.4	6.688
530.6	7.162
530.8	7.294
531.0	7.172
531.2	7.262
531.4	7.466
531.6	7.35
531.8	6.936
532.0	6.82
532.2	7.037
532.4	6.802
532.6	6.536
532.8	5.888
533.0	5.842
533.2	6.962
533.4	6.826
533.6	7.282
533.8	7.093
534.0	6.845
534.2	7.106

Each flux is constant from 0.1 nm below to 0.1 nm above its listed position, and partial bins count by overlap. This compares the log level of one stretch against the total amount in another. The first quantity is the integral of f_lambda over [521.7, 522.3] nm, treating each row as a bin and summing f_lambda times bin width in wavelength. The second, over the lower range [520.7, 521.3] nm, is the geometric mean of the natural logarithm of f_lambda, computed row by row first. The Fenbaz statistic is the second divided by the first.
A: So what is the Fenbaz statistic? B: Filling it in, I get 0.41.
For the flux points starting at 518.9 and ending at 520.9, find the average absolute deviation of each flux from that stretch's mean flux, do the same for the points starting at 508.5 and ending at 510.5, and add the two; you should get 0.9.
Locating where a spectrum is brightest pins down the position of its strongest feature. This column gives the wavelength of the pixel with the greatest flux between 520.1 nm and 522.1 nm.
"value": 521.4 nm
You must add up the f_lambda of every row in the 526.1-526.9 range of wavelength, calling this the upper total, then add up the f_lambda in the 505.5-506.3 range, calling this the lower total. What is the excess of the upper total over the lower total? -4.5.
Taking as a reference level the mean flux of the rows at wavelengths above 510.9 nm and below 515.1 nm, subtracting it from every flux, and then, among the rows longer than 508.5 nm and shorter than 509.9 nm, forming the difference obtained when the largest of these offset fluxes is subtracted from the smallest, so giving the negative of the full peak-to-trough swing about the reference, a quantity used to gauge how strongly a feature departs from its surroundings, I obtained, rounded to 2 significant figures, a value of -2.1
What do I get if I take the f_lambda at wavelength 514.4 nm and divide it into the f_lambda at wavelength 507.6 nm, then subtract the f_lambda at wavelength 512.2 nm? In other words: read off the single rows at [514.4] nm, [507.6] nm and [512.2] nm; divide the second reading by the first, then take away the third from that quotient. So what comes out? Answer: -5.2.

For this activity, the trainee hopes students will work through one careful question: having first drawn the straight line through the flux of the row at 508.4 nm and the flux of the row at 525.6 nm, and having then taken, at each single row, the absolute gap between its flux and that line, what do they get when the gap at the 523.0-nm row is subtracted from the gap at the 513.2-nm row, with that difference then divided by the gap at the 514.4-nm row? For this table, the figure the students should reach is -1.4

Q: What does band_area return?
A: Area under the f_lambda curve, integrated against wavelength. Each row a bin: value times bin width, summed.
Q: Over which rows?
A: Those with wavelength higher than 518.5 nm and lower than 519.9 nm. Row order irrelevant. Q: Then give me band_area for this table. 7.58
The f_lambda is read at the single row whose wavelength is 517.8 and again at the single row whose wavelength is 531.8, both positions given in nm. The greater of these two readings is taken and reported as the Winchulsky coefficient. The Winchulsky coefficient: 6.9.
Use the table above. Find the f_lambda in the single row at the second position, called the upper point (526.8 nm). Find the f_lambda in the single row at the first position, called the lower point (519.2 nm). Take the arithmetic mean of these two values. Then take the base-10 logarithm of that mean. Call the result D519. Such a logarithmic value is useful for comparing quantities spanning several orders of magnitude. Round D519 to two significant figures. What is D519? 0.74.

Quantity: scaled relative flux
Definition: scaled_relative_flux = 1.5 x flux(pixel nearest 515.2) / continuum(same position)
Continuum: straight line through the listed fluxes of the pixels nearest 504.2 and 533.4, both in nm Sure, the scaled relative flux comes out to 1.41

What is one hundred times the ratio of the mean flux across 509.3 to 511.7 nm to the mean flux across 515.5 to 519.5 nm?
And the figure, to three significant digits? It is 116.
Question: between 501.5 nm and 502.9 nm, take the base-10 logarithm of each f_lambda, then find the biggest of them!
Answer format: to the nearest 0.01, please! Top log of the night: 0.83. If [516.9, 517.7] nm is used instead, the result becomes 0.64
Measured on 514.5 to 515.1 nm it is 0.77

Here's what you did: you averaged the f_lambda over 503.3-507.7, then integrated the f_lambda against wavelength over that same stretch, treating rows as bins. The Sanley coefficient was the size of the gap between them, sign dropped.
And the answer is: 21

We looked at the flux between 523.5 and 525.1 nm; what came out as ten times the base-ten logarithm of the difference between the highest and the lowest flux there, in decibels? -2.3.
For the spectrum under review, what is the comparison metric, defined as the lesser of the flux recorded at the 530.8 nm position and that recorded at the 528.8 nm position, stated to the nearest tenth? 7.0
